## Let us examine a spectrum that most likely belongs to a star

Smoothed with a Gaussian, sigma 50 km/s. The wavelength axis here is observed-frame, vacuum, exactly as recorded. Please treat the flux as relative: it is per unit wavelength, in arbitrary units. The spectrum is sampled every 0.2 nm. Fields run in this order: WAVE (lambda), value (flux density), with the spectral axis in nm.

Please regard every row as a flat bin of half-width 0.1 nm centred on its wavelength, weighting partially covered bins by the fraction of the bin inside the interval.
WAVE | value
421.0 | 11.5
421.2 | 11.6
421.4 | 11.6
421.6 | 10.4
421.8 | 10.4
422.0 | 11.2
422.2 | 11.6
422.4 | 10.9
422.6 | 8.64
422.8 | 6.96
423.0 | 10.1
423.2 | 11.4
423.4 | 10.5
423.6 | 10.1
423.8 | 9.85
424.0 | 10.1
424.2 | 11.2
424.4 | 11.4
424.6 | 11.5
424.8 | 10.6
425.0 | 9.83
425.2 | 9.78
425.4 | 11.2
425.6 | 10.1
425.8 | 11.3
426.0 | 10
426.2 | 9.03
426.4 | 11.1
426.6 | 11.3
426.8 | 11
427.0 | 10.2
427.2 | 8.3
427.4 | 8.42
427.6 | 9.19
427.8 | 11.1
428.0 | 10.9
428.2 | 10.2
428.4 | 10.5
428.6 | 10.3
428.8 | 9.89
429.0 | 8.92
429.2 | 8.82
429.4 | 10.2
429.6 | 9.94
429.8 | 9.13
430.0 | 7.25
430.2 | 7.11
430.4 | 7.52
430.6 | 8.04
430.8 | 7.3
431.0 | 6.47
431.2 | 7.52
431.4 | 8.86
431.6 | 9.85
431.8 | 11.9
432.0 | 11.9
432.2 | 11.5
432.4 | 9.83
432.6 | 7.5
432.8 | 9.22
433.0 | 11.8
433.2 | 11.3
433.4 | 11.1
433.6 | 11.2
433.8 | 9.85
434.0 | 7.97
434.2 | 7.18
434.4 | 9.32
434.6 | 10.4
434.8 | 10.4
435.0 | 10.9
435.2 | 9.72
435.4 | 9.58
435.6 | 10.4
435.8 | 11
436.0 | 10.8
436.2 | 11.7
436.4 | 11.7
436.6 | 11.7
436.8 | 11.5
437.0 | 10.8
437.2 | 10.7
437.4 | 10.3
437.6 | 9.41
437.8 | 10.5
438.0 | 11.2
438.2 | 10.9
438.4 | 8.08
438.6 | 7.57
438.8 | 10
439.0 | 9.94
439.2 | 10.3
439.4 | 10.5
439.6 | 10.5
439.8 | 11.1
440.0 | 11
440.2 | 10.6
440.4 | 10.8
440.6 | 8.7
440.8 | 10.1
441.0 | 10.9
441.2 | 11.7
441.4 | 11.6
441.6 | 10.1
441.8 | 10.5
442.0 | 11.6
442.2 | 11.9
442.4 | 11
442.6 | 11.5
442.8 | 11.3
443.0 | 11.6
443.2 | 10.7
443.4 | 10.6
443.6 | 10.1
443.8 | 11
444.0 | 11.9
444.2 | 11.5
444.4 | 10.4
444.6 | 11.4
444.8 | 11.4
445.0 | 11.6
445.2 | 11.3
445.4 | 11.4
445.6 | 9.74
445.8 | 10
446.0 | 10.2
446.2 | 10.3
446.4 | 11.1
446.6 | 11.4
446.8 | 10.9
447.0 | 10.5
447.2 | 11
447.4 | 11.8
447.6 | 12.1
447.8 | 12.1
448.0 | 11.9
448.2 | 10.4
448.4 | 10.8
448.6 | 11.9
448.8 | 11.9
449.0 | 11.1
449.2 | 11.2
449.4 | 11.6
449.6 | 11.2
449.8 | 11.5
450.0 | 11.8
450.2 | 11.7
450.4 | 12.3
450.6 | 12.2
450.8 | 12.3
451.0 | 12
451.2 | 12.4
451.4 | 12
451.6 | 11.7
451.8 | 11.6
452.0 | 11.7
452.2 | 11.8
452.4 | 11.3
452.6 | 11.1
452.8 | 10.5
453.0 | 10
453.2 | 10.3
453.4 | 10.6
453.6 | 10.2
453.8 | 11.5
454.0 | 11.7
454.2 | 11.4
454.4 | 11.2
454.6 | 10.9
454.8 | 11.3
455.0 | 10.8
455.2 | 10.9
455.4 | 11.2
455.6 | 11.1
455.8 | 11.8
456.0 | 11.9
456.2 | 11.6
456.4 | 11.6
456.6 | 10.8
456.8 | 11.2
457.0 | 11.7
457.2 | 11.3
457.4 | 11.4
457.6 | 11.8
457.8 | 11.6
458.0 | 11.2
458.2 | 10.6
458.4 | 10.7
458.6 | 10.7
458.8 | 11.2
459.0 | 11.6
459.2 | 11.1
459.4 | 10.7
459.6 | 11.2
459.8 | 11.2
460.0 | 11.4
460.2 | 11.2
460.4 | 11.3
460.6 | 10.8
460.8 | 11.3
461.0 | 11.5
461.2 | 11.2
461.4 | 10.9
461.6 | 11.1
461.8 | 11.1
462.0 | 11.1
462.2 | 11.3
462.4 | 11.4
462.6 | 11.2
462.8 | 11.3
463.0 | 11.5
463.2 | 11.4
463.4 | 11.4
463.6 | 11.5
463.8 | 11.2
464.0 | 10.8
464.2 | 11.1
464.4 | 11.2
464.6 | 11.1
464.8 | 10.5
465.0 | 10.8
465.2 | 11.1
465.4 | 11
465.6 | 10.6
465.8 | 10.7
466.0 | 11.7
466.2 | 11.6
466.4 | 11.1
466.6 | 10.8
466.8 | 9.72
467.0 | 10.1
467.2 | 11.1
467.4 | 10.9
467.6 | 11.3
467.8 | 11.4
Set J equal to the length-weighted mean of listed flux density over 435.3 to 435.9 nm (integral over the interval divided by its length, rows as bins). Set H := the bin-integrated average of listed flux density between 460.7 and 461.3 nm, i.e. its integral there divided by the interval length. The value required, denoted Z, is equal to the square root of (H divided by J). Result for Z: 1.05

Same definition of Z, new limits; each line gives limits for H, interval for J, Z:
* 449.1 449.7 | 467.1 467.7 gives 1.01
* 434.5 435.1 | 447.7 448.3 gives 0.96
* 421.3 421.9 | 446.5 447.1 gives 0.99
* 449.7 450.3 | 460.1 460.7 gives 1.03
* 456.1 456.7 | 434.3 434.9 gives 1.06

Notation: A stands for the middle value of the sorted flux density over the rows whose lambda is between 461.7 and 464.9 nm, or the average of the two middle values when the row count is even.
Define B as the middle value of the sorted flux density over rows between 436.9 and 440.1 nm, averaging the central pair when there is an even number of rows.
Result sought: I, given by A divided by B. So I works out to 1.07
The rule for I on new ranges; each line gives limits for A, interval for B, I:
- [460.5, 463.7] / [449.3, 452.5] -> 0.96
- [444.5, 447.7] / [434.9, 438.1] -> 1.04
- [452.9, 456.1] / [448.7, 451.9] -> 0.95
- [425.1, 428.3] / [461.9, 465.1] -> 0.91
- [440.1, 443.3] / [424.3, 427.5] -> 1.05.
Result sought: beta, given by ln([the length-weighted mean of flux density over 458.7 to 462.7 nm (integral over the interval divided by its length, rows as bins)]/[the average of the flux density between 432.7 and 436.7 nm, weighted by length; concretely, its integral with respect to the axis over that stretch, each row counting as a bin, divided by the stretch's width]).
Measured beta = 0.08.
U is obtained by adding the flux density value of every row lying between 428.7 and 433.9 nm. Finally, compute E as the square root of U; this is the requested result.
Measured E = 15.6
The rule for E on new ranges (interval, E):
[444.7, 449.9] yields 17.0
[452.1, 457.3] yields 17.0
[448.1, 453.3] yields 17.3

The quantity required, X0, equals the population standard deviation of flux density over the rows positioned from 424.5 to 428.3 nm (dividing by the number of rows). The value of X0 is 1.0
